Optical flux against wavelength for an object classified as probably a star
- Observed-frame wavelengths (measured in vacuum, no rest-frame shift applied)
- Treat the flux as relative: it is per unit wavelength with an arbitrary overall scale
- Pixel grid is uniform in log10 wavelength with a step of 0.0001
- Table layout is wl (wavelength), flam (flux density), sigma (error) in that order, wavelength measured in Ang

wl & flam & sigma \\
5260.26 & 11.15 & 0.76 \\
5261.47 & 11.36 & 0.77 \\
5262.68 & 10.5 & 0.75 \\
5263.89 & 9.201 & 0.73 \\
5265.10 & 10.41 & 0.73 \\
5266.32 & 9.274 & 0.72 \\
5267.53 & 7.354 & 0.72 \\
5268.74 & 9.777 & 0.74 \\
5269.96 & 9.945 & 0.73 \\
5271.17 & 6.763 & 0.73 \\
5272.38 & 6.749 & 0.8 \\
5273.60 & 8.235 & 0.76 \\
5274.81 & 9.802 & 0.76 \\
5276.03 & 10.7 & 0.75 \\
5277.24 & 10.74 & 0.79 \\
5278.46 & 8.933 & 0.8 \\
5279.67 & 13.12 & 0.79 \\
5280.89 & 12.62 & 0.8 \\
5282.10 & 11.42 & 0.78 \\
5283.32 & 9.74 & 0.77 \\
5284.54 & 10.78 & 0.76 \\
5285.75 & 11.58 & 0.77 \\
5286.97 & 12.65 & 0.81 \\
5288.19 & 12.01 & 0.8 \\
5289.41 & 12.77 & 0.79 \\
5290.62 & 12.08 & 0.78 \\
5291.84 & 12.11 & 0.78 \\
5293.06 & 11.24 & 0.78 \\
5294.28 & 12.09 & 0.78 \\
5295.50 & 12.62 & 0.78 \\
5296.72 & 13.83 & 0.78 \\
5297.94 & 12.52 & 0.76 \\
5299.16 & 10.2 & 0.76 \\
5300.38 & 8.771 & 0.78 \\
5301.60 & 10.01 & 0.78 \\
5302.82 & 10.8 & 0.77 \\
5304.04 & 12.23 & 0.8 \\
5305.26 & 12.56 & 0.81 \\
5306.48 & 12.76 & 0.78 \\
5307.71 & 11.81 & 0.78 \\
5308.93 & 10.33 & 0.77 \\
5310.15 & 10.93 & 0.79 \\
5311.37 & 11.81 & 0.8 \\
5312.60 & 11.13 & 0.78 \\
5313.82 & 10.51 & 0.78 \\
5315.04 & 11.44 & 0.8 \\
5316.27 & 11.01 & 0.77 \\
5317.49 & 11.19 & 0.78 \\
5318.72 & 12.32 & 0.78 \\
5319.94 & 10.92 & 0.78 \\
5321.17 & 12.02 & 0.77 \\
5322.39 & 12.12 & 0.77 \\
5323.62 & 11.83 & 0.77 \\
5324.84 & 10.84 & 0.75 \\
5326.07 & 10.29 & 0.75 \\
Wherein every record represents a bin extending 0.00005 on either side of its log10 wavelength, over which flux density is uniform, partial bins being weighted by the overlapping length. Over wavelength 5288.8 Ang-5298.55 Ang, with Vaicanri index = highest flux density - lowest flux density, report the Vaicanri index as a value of 2.6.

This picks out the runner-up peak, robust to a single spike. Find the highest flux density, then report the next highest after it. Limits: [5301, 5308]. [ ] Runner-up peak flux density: 12.56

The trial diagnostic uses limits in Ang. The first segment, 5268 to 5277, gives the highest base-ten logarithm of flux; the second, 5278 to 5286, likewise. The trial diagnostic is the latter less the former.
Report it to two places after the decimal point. 0.09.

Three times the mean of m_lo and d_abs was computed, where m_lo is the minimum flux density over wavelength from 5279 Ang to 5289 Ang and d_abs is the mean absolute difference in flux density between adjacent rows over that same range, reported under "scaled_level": 16.1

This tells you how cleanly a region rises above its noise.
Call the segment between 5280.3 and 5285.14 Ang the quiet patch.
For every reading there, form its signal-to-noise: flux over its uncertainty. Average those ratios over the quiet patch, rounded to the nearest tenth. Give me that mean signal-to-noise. 14.3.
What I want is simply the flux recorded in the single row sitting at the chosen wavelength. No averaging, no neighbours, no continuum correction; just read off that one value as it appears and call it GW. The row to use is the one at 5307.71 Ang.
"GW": 11.81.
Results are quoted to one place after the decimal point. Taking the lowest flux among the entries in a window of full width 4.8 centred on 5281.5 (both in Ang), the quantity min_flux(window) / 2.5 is 3.9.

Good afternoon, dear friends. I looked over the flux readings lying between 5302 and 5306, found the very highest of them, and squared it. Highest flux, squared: 158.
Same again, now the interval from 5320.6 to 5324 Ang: 147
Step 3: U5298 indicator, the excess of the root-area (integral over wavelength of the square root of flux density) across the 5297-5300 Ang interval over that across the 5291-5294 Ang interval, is -0.1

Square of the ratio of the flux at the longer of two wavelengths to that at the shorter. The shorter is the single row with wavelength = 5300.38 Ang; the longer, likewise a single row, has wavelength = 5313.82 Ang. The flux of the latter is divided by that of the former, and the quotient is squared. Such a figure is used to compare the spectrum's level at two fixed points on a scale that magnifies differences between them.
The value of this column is 1.44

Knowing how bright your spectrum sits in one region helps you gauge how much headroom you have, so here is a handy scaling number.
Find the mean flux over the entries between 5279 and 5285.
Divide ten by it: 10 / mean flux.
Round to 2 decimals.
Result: 0.87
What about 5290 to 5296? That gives 0.83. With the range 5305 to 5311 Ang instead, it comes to 0.86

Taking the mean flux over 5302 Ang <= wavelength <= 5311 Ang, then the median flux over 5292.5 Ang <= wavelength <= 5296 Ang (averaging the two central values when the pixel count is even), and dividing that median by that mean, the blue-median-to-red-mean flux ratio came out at 1.04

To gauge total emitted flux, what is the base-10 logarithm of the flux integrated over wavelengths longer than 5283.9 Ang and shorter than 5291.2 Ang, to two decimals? 1.94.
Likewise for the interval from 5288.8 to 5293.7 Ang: 1.77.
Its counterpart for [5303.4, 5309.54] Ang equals 1.86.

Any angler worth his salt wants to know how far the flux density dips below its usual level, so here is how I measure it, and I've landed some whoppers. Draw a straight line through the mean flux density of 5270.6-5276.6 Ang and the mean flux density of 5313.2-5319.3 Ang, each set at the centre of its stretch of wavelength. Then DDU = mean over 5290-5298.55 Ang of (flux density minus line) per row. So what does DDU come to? 2.5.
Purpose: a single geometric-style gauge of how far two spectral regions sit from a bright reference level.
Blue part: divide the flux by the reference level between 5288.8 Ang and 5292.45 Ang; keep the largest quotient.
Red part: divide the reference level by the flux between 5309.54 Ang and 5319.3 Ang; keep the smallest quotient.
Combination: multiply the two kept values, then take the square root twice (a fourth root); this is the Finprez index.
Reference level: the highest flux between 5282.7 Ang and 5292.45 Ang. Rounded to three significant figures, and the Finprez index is 1.01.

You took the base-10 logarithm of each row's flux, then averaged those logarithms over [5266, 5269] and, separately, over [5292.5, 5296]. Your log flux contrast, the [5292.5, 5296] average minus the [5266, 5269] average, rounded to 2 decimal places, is 0.14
